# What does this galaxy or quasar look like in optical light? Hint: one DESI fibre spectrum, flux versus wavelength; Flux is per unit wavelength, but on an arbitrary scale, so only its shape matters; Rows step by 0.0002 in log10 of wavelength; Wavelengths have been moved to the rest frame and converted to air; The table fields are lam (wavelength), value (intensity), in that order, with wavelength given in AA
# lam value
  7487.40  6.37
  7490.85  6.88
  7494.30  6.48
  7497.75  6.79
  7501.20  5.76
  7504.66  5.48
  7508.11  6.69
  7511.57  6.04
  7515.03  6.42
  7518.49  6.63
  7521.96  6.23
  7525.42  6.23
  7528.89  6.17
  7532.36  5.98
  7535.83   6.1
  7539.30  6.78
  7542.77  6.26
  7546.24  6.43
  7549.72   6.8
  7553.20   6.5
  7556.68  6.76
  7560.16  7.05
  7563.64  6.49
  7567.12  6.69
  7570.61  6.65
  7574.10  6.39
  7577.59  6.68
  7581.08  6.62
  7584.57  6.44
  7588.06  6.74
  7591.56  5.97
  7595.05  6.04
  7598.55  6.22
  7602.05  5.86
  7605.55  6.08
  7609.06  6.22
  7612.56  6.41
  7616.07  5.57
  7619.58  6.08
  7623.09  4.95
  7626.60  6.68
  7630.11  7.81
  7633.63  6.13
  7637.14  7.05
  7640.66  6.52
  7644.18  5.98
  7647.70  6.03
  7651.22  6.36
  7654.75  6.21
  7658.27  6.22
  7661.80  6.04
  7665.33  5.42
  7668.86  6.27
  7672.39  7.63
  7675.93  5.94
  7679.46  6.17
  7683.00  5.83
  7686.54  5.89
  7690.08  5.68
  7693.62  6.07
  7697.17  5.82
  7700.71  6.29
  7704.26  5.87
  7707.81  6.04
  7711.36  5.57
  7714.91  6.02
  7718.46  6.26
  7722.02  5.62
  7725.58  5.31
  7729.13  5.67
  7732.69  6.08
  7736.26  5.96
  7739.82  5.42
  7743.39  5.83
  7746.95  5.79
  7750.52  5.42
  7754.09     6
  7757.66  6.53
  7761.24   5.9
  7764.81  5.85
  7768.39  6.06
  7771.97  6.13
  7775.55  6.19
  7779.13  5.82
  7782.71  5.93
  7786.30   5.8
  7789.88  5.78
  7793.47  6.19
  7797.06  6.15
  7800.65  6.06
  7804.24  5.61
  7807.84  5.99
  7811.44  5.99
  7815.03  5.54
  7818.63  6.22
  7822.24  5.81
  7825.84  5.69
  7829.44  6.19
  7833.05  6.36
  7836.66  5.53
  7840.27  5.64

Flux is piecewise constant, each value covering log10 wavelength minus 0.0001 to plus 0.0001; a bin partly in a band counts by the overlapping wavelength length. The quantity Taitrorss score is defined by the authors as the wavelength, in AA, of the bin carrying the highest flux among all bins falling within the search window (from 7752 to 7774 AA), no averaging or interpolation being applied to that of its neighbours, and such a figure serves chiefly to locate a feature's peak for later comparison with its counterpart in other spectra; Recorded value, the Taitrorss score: 7757.66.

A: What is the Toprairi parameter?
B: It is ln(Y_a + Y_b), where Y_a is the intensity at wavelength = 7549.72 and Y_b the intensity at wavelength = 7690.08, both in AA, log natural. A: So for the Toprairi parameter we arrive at 2.52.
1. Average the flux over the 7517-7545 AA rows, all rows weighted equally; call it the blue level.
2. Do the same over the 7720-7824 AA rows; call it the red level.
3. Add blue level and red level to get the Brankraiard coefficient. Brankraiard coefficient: 12.18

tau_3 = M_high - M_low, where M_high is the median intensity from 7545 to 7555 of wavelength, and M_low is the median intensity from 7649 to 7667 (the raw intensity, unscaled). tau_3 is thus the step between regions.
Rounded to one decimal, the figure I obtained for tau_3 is 0.3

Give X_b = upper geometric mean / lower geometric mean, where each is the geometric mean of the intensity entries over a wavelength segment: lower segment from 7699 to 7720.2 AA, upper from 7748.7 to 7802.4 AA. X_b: 1.00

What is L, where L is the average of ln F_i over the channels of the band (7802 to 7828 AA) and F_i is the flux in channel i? 1.76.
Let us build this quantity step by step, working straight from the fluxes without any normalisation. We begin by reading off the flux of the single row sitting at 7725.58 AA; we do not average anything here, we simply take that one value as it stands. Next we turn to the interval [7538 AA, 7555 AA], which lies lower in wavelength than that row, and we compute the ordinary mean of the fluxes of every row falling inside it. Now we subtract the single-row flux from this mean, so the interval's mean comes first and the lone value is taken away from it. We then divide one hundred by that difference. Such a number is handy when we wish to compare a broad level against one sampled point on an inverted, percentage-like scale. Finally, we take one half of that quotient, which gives 40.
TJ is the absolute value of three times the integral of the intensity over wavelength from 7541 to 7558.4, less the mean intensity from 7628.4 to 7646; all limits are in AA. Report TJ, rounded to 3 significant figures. 335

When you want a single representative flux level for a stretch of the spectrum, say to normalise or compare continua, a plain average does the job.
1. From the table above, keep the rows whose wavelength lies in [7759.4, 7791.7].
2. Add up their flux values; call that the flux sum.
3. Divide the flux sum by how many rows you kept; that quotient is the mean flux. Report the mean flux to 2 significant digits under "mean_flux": 5.9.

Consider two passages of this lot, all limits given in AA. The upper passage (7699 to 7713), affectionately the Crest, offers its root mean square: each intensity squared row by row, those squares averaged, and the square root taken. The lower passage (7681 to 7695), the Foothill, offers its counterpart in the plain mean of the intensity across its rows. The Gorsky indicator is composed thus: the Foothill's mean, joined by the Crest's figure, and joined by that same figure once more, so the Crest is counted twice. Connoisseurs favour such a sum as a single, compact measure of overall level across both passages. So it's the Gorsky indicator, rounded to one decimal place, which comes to 17.8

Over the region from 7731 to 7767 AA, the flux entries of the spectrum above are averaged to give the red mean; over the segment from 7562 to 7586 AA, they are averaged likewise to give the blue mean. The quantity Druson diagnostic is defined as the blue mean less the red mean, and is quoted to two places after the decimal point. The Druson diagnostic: 0.69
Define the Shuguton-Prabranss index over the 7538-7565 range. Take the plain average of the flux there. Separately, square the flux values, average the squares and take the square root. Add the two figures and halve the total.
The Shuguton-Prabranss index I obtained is 6.6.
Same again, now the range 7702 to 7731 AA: 5.8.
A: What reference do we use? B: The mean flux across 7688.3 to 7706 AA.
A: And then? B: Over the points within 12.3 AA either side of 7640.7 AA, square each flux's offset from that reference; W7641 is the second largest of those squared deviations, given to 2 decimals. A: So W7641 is 1.22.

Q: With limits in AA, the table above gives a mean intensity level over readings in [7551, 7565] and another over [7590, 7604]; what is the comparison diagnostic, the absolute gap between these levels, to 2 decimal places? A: 0.68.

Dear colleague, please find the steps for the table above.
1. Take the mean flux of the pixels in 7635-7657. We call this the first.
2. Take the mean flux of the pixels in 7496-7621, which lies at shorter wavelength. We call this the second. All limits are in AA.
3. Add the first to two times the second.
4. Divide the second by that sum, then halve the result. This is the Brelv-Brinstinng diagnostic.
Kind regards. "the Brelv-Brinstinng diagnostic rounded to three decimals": 0.167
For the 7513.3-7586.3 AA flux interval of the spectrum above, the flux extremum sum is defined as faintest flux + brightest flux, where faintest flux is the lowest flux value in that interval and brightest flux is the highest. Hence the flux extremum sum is 13.0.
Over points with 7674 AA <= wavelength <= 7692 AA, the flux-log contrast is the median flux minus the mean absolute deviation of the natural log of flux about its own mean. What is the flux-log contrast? 5.87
